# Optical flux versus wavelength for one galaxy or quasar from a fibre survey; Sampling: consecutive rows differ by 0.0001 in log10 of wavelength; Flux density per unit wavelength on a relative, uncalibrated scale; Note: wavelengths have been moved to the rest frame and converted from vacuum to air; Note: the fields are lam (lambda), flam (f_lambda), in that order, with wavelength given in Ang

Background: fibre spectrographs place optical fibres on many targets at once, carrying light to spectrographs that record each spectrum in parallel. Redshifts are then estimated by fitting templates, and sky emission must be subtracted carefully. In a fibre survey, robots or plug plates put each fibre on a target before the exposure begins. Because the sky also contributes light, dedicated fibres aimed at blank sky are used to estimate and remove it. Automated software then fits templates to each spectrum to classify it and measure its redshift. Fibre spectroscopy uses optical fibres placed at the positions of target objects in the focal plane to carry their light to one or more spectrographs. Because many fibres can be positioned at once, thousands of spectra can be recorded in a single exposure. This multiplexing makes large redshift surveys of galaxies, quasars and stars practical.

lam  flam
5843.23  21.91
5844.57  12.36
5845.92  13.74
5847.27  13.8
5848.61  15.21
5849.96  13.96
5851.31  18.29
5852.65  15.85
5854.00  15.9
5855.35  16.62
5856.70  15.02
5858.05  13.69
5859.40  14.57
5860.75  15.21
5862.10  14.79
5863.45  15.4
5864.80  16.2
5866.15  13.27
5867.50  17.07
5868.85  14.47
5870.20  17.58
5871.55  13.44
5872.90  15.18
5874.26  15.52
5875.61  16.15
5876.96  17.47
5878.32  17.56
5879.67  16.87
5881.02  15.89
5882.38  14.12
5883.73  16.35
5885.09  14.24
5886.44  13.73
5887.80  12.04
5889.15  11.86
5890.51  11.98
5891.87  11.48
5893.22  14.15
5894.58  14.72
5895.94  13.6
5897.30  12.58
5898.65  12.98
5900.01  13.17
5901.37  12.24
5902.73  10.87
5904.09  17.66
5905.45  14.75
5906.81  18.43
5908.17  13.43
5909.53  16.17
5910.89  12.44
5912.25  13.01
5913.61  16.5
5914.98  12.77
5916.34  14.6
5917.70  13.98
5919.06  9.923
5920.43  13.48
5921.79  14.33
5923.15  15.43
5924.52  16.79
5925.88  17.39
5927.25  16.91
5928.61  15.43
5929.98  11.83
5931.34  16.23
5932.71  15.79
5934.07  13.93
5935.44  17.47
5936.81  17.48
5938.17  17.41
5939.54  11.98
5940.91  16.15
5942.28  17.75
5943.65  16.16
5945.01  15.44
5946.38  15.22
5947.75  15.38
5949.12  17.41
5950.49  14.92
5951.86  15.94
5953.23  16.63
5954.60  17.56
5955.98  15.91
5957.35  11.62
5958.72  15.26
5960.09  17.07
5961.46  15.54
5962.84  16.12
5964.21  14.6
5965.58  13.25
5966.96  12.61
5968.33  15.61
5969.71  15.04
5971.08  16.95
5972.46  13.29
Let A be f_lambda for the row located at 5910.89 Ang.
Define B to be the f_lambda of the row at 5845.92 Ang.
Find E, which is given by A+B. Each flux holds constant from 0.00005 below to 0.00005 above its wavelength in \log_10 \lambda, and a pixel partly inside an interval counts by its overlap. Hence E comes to 26.2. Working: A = 12.44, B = 13.74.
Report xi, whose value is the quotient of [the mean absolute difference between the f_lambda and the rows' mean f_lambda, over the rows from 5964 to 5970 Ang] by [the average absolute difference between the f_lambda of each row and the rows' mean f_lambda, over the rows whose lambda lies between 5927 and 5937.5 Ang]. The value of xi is 0.72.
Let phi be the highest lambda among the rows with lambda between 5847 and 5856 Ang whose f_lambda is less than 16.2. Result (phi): 5854.00 Ang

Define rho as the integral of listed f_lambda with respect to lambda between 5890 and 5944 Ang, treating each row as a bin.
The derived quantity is 788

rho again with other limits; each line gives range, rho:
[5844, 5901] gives 838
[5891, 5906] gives 202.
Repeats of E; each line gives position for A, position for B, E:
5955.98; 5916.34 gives 30.5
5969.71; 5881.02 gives 30.9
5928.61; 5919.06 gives 25.4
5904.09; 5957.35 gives 29.3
